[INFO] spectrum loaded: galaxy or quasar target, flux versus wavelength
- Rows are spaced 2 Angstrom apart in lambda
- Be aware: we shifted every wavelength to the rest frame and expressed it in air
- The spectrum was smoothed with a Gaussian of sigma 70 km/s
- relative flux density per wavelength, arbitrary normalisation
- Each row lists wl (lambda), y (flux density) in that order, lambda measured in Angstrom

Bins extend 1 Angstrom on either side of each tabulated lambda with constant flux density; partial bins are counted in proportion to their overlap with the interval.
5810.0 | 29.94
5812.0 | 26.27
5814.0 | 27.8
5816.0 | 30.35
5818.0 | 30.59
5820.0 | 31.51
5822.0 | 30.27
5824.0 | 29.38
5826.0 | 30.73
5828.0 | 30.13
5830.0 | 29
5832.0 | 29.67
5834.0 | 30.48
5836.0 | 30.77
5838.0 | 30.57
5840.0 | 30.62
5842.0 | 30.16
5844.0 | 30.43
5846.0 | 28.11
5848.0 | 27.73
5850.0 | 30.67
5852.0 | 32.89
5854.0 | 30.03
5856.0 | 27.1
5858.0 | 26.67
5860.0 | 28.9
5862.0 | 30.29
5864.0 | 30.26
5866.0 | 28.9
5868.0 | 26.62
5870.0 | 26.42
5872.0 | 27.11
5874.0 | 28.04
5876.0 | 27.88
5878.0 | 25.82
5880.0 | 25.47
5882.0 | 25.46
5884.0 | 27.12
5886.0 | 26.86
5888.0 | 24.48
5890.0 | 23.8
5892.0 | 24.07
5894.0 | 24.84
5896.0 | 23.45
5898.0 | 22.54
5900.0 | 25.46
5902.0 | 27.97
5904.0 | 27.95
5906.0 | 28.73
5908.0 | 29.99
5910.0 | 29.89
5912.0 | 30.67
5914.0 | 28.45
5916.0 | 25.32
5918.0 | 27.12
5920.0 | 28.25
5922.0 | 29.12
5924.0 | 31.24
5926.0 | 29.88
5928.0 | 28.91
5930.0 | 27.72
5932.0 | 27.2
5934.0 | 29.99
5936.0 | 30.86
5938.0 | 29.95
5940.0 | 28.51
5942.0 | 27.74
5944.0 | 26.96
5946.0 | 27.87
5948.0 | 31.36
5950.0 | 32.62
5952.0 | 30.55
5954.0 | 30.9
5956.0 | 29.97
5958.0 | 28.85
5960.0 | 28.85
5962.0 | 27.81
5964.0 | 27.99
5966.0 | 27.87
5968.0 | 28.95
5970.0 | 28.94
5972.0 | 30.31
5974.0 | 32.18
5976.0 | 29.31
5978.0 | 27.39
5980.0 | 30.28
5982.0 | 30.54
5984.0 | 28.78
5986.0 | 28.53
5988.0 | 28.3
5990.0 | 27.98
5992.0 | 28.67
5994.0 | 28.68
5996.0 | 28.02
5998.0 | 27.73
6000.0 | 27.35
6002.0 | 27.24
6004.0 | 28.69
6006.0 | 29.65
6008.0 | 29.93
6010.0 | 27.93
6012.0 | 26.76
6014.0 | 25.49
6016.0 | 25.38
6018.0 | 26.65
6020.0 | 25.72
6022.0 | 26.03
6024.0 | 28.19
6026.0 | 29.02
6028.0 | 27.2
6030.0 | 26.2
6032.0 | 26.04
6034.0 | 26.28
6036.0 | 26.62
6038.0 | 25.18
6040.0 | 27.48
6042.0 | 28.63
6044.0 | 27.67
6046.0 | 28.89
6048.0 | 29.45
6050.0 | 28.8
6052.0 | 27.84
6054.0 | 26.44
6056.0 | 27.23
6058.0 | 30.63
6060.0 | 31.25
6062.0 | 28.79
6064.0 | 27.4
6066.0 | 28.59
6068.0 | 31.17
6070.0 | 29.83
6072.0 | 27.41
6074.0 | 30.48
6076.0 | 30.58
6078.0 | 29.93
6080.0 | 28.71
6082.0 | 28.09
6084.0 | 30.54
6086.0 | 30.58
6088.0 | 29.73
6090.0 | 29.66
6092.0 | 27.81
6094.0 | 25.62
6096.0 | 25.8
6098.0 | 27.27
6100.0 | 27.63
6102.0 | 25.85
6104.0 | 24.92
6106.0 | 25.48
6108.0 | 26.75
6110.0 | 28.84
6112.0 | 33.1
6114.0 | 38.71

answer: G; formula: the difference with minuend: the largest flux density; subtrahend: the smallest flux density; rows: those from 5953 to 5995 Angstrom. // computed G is 4.8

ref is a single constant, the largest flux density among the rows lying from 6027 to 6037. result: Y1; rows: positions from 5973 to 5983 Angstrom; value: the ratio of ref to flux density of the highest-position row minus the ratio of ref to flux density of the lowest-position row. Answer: 0.05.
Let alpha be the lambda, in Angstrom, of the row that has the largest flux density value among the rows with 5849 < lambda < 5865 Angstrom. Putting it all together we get 5852.0 Angstrom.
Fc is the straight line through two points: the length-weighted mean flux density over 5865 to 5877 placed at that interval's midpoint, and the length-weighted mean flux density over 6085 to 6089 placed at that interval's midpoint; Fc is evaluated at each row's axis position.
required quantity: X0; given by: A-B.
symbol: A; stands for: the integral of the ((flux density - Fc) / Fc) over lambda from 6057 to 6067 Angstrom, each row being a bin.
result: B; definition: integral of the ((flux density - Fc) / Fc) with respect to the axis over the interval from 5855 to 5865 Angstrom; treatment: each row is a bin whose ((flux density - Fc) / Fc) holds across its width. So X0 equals -0.6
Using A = -0.2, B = 0.47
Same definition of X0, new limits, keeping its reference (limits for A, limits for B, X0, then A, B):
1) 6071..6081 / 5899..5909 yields -0.2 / -0.2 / 0.04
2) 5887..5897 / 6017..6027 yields -0.5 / -1.3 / -0.76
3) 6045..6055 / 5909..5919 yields -0.6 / -0.5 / 0.10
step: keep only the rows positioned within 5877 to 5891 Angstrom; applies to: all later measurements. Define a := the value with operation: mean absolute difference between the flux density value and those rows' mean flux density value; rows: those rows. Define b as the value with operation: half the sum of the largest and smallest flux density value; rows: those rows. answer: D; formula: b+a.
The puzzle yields 26.3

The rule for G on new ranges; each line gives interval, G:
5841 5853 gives 5.2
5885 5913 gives 8.1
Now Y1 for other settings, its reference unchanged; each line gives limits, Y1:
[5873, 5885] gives 0.03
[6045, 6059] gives -0.05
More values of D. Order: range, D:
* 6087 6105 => 28.7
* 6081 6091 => 30.0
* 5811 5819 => 30.1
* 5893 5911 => 28.7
